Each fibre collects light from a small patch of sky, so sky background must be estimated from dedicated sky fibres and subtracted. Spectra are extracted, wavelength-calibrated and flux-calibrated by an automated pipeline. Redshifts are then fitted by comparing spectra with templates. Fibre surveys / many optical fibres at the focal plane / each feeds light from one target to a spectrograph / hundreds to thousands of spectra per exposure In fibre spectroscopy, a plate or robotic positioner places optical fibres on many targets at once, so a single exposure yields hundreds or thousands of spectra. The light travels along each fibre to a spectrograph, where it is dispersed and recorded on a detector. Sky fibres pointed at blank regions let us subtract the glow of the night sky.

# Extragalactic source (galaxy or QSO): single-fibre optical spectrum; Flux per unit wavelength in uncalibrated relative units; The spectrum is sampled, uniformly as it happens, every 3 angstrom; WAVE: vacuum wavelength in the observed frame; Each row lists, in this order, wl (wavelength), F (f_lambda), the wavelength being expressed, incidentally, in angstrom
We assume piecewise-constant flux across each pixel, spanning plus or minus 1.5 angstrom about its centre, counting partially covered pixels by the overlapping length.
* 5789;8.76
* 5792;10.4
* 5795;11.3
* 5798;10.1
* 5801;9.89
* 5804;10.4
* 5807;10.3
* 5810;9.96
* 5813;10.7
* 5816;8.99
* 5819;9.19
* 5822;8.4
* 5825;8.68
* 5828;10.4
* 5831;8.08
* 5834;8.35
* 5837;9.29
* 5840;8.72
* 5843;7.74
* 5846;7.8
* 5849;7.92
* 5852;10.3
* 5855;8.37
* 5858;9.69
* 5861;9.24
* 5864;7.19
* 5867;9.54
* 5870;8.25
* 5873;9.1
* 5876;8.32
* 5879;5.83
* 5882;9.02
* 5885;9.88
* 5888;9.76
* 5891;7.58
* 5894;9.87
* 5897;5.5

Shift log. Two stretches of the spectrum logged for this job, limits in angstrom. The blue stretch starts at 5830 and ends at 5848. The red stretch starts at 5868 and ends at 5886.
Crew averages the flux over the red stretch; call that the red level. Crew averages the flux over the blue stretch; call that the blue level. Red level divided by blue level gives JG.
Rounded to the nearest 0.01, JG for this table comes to 1.01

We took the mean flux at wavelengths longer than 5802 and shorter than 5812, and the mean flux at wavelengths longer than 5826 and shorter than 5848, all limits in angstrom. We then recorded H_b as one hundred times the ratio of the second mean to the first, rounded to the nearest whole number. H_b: 84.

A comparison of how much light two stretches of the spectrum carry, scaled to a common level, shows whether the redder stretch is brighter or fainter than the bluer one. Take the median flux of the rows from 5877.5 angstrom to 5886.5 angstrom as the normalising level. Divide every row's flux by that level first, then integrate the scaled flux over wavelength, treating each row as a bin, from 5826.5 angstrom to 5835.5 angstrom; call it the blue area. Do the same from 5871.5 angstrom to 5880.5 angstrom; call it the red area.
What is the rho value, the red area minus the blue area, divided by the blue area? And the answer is -0.13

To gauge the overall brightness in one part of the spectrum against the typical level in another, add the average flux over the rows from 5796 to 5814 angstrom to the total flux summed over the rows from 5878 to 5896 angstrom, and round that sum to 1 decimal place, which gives 62.2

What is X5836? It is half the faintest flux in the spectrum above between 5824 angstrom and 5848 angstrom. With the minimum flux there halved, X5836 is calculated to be 3.9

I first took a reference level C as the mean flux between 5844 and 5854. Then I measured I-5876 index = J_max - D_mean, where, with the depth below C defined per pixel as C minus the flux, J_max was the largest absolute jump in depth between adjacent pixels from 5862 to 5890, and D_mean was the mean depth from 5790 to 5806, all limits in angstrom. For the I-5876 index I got 4.9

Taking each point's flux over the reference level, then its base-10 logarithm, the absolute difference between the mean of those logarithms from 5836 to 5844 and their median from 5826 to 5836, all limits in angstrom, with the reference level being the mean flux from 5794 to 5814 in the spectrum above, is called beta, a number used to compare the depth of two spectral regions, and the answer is 0.011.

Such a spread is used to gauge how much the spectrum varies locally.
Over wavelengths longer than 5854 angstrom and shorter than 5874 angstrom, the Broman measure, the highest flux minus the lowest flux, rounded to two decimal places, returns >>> 2.50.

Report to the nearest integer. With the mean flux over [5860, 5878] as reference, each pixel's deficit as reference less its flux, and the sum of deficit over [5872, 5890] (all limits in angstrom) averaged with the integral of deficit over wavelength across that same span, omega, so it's -1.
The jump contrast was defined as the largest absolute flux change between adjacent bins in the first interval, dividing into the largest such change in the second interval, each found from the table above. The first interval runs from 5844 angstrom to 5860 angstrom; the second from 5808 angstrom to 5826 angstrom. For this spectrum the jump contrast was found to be 0.72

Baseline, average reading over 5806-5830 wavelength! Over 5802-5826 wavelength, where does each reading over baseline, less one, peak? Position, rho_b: 5813 angstrom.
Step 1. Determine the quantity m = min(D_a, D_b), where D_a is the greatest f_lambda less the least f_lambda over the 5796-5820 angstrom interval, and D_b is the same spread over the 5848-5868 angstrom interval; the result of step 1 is 1.7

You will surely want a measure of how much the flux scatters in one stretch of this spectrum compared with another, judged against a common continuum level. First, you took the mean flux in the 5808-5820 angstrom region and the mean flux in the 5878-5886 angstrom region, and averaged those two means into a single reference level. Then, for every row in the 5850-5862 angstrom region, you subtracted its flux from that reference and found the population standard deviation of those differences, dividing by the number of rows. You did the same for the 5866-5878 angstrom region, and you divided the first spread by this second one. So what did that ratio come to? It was 1.30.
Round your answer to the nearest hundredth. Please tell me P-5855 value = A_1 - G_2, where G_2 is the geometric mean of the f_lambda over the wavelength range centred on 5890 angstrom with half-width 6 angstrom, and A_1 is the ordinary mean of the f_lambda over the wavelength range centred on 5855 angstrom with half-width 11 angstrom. -0.57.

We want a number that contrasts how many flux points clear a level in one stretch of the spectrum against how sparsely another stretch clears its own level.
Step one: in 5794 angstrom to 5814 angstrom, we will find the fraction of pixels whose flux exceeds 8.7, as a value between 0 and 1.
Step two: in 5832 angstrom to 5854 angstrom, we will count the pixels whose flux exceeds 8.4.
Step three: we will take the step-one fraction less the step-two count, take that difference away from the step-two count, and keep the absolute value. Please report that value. 5.0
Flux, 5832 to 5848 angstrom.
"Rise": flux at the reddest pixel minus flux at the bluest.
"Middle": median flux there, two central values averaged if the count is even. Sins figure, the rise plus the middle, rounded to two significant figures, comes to 7.8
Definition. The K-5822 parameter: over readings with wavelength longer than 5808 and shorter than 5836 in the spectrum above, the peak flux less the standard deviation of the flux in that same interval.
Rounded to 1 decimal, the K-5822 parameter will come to 9.8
